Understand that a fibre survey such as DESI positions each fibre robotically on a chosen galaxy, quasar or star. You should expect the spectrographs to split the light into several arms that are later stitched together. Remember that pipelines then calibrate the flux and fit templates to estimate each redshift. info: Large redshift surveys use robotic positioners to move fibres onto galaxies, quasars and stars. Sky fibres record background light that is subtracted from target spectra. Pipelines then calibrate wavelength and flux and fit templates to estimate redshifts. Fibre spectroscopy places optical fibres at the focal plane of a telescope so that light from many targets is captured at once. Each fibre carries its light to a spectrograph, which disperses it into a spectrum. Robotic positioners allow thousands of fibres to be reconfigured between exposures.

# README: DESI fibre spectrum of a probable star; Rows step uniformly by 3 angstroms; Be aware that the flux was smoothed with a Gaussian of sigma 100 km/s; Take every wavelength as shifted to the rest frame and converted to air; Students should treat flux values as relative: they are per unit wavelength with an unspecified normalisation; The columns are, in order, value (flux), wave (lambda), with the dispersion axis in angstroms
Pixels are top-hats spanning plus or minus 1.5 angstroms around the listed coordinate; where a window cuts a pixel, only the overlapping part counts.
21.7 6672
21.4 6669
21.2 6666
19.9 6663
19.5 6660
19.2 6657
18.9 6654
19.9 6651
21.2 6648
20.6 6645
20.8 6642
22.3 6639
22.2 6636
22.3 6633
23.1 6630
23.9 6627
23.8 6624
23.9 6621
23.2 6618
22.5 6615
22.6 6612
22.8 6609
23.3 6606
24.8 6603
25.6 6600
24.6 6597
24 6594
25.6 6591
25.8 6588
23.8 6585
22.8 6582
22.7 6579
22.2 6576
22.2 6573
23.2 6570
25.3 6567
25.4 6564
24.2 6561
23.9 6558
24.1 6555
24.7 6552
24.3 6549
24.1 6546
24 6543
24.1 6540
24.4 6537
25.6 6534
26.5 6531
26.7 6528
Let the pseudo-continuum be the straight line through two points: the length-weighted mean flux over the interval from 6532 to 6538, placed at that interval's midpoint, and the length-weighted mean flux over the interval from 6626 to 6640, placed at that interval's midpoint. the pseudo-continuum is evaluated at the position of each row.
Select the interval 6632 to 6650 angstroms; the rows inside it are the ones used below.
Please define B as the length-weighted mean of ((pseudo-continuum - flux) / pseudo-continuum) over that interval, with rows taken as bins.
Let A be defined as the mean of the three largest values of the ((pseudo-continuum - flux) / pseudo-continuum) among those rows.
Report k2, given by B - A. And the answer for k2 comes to -0.024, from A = 0.07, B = 0.046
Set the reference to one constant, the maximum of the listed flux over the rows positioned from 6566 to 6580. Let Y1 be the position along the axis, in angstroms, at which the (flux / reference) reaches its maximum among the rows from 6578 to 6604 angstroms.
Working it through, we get 6588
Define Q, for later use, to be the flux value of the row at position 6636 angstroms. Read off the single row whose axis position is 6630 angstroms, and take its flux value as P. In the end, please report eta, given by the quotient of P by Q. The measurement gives 1.04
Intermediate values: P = 23.1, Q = 22.2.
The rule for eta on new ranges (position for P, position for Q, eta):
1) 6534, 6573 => 1.15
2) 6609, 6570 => 0.98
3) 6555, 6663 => 1.21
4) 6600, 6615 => 1.14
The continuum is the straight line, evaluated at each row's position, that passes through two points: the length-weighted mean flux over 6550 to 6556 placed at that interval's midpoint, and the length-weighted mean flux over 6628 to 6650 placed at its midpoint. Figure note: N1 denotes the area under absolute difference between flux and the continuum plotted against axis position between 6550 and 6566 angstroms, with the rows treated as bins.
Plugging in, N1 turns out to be 7.4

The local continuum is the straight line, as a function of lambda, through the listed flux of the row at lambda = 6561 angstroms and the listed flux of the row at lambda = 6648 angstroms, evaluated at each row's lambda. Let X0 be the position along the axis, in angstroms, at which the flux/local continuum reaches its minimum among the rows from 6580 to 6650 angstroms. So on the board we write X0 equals 6645 angstroms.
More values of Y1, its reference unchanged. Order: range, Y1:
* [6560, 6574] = 6564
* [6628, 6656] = 6630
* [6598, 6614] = 6600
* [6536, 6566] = 6564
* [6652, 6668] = 6666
